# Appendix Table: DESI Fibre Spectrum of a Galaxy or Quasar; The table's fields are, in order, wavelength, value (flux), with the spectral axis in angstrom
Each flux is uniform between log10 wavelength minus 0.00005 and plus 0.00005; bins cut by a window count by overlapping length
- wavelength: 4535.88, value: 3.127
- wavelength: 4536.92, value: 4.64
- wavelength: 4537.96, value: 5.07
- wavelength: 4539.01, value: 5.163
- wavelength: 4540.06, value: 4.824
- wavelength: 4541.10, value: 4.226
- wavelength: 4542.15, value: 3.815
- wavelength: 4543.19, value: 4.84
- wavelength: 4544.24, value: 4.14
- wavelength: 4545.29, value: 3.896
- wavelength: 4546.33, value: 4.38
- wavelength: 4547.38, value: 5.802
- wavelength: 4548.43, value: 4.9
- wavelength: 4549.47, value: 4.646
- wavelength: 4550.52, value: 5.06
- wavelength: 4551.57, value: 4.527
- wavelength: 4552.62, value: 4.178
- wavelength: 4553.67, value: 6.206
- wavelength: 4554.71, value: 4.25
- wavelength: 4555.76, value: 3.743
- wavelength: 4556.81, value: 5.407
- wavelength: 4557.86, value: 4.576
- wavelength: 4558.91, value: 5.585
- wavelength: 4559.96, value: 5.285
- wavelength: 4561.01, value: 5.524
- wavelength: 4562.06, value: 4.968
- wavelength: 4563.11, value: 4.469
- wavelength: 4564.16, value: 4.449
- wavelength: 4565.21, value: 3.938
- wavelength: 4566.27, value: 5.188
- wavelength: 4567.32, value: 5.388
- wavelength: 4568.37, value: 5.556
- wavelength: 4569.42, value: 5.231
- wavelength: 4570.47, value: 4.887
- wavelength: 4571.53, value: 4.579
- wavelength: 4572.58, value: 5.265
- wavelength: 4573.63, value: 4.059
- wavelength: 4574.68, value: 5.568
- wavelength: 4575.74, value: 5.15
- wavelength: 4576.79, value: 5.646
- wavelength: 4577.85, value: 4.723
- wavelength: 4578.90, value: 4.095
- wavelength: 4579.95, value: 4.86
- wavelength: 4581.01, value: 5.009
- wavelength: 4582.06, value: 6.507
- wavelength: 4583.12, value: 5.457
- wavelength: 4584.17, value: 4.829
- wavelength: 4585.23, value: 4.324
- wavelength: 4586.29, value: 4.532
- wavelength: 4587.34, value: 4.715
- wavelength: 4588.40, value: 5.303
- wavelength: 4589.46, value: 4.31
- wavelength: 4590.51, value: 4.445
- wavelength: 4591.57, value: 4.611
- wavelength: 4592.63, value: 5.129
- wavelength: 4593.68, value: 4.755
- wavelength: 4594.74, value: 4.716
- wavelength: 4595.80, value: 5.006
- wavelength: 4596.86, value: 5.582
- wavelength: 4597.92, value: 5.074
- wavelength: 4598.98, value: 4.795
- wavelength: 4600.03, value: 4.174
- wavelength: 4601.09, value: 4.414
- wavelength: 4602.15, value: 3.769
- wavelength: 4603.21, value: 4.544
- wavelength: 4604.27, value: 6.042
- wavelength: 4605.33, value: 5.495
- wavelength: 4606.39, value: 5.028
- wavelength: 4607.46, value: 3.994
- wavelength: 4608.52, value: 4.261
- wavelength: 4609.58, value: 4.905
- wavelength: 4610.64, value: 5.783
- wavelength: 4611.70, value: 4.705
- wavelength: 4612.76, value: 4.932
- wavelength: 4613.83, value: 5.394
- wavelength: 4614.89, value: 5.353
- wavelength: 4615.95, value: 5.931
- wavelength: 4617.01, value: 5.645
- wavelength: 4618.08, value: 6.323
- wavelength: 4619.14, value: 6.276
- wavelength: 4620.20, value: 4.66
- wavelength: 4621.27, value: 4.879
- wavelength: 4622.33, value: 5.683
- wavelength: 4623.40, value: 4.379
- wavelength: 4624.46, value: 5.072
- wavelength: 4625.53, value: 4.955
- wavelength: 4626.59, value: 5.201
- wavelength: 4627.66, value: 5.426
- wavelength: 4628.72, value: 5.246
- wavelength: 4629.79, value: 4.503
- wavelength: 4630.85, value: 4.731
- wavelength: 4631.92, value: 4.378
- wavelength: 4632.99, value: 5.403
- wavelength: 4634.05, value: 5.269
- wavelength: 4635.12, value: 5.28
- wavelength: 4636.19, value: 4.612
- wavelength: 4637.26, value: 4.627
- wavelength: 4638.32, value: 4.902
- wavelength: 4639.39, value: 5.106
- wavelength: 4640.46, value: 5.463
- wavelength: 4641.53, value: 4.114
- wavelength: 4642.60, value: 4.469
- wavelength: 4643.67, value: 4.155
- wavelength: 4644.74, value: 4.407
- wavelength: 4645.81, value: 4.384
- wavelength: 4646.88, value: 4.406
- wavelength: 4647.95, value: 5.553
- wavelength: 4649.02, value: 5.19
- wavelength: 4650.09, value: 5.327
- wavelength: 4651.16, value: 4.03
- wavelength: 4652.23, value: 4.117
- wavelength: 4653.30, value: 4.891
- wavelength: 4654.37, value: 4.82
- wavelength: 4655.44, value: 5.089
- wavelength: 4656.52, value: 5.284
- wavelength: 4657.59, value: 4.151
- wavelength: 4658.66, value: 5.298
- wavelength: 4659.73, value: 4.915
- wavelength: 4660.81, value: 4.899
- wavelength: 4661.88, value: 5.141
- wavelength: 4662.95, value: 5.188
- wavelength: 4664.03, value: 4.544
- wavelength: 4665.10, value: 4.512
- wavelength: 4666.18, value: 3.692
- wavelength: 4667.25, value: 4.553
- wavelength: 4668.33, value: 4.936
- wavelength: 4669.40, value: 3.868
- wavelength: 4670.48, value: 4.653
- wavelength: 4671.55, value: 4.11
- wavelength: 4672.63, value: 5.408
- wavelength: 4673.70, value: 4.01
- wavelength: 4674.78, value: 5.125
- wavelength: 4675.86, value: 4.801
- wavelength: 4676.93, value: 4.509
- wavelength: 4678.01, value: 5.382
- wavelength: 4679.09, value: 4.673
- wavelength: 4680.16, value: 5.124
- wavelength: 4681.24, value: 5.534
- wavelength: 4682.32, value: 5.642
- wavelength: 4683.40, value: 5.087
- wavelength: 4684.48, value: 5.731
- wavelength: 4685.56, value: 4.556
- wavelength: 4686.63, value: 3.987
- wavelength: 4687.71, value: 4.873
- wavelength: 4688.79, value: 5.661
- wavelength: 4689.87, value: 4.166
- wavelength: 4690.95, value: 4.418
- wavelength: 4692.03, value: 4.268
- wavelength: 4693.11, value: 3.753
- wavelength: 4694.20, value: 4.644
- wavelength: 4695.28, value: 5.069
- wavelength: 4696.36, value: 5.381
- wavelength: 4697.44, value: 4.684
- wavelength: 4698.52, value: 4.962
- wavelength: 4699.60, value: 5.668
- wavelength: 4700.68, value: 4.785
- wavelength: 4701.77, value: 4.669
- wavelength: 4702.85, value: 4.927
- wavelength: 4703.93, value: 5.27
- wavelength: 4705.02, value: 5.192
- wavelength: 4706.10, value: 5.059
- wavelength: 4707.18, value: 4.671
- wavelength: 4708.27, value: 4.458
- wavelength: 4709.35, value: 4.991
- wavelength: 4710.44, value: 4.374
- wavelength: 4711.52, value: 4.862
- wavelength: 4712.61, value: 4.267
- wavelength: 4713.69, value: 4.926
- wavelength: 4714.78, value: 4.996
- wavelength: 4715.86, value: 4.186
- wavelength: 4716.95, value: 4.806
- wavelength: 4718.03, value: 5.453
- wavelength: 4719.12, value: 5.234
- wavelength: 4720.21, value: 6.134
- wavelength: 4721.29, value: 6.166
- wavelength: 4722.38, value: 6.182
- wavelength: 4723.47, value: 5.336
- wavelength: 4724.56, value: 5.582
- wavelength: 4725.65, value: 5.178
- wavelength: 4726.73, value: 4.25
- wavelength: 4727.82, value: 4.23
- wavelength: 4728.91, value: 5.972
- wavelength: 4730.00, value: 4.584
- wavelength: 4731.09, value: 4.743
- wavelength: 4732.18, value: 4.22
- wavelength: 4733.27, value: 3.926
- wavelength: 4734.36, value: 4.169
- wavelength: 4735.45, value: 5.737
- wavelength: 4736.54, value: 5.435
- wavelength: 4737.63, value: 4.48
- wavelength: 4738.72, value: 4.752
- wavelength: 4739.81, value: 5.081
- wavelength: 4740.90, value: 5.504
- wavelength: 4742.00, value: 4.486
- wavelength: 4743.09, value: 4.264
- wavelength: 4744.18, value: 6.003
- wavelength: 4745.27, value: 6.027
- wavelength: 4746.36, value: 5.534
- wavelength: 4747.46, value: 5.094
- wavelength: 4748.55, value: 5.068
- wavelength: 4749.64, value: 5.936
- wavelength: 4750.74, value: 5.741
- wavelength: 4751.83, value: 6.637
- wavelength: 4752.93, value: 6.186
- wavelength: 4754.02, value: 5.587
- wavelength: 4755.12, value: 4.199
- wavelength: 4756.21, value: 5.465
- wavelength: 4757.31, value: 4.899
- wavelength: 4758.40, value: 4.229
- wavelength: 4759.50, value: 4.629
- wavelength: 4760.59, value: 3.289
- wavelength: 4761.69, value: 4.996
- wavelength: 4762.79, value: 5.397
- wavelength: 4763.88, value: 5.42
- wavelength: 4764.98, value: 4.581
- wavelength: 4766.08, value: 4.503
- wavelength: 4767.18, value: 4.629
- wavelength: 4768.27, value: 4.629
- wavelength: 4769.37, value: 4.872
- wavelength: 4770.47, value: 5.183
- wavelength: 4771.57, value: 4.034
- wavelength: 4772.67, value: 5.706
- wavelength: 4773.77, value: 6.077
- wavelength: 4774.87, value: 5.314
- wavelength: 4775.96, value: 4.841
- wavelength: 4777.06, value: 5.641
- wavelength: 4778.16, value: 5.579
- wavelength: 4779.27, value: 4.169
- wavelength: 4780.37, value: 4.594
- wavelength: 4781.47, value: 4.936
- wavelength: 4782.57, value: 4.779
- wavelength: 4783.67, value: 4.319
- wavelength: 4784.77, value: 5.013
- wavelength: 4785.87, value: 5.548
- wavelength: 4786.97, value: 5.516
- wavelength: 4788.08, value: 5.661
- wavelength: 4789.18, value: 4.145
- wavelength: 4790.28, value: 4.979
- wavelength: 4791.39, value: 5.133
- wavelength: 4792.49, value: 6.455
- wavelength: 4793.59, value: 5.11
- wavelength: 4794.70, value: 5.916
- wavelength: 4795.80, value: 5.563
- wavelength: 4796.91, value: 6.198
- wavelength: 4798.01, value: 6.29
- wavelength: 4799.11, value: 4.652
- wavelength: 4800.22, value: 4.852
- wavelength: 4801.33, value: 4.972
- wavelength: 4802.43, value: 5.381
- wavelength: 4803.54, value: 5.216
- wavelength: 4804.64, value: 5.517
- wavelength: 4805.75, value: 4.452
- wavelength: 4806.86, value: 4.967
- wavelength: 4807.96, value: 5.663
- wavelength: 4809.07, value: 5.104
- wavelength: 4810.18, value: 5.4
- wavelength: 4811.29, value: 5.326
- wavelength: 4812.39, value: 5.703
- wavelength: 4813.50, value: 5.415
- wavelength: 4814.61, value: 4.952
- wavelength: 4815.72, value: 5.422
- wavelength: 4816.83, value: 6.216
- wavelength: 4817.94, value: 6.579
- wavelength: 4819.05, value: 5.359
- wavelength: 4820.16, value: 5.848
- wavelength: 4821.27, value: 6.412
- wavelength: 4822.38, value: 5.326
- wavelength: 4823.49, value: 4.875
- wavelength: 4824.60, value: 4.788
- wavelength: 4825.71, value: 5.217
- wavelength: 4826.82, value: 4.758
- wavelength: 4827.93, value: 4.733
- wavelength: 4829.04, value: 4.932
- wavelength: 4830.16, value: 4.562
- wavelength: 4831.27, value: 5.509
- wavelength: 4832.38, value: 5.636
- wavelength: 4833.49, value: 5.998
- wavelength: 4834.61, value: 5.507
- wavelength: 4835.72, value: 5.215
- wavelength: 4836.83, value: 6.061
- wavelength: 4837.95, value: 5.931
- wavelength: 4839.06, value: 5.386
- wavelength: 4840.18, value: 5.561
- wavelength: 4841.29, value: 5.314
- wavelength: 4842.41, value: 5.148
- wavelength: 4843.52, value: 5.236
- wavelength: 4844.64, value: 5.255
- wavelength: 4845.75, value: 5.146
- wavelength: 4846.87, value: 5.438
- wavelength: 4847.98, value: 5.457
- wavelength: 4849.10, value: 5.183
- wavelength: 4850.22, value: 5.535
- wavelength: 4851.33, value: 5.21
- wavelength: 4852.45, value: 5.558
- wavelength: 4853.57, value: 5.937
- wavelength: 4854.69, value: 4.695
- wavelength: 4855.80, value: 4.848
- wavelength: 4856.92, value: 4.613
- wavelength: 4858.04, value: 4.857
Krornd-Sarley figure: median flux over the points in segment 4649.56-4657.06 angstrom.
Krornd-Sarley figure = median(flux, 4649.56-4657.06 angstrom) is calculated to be 4.89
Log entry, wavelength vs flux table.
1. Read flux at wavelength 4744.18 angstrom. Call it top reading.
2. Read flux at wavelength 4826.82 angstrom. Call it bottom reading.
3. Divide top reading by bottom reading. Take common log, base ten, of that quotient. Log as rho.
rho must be 0.101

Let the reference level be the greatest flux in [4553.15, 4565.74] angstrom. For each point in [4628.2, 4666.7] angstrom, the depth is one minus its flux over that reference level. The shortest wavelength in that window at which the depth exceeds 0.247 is 4629.79 angstrom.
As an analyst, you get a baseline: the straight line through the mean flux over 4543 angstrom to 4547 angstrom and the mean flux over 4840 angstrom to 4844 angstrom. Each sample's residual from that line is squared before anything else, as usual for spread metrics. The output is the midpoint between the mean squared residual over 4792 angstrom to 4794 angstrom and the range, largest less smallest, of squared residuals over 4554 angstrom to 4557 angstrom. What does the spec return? 1.0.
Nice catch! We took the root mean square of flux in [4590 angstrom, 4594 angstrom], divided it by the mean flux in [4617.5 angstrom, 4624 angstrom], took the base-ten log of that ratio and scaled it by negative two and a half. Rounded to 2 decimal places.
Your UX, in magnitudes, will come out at 0.13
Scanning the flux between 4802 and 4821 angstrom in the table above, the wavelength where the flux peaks 4817.94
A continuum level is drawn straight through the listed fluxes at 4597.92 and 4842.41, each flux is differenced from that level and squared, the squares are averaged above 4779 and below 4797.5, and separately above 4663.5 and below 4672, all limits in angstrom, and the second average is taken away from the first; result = -0.27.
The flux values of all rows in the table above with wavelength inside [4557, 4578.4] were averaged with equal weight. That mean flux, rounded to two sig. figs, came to 5.0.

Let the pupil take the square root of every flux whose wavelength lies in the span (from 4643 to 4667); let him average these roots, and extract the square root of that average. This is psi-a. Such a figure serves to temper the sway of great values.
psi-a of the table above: 1.47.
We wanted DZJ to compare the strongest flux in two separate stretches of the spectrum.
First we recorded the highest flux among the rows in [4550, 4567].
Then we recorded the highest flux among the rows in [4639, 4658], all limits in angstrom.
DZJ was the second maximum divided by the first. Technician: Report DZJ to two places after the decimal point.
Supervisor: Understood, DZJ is 0.89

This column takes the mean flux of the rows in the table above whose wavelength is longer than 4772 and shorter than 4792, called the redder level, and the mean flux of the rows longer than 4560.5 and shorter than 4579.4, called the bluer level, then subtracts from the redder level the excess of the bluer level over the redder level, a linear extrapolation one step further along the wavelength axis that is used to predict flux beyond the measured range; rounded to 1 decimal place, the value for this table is 5.3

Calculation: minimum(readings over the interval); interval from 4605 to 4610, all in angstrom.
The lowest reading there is 3.994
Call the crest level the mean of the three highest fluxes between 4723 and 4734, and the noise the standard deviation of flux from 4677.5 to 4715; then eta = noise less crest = -5.14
